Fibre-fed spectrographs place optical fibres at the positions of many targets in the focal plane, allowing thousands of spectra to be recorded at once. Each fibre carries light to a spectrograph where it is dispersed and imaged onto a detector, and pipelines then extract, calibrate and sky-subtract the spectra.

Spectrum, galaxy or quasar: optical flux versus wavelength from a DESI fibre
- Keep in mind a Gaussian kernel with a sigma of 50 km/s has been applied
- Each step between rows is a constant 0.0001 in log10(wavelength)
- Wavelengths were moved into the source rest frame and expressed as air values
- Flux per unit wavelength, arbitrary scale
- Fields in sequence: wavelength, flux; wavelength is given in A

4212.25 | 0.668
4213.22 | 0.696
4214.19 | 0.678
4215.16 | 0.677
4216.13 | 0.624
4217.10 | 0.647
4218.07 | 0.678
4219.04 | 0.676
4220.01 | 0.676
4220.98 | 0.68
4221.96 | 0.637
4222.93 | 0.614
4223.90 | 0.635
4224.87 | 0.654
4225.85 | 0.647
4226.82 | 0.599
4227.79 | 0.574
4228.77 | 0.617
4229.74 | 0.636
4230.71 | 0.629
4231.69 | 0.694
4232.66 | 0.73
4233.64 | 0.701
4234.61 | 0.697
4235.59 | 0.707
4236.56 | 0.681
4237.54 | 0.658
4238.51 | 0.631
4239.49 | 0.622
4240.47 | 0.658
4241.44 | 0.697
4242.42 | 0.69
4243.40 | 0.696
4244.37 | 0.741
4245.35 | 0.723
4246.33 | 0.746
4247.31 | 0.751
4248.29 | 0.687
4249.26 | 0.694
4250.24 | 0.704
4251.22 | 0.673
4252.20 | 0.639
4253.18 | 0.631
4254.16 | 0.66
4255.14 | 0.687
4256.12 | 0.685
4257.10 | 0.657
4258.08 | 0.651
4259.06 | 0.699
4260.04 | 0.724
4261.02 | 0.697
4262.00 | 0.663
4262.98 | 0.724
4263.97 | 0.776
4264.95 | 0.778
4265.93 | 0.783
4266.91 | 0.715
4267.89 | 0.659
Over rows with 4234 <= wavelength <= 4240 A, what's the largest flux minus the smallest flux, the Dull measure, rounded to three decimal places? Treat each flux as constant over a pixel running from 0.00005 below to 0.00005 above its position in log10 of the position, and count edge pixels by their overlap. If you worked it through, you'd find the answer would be 0.085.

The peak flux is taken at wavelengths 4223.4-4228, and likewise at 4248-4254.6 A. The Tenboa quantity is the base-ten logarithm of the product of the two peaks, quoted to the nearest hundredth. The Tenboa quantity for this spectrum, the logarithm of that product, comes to -0.34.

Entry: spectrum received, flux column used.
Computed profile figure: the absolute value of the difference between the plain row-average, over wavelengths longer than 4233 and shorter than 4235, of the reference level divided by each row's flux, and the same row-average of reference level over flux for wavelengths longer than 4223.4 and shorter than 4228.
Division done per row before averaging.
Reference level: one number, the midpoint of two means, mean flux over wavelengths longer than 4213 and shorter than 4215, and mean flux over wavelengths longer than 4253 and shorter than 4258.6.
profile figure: 0.12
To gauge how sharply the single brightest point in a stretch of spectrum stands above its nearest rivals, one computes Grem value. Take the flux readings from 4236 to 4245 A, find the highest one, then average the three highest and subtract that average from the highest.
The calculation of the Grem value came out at 0.030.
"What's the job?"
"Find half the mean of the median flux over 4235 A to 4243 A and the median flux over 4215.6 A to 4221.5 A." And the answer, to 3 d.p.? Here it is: 0.336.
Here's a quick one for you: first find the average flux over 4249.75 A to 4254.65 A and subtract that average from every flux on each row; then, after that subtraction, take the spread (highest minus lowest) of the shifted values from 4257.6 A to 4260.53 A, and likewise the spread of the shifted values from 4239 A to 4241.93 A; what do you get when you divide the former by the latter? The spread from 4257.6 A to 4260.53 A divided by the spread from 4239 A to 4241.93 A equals 1.0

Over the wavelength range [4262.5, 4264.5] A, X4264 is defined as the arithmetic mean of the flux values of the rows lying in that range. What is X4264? 0.75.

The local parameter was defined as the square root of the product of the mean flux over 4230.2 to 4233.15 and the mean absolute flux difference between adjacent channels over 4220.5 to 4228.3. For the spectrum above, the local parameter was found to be 0.135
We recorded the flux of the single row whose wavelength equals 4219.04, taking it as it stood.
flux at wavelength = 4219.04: 0.676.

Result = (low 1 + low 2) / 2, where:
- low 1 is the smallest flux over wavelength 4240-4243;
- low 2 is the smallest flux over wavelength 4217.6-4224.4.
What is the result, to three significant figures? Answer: 0.636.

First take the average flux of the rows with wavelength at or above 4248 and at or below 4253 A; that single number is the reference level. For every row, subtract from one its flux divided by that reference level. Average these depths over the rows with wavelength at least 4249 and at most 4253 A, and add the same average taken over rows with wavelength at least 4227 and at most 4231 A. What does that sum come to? 0.10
